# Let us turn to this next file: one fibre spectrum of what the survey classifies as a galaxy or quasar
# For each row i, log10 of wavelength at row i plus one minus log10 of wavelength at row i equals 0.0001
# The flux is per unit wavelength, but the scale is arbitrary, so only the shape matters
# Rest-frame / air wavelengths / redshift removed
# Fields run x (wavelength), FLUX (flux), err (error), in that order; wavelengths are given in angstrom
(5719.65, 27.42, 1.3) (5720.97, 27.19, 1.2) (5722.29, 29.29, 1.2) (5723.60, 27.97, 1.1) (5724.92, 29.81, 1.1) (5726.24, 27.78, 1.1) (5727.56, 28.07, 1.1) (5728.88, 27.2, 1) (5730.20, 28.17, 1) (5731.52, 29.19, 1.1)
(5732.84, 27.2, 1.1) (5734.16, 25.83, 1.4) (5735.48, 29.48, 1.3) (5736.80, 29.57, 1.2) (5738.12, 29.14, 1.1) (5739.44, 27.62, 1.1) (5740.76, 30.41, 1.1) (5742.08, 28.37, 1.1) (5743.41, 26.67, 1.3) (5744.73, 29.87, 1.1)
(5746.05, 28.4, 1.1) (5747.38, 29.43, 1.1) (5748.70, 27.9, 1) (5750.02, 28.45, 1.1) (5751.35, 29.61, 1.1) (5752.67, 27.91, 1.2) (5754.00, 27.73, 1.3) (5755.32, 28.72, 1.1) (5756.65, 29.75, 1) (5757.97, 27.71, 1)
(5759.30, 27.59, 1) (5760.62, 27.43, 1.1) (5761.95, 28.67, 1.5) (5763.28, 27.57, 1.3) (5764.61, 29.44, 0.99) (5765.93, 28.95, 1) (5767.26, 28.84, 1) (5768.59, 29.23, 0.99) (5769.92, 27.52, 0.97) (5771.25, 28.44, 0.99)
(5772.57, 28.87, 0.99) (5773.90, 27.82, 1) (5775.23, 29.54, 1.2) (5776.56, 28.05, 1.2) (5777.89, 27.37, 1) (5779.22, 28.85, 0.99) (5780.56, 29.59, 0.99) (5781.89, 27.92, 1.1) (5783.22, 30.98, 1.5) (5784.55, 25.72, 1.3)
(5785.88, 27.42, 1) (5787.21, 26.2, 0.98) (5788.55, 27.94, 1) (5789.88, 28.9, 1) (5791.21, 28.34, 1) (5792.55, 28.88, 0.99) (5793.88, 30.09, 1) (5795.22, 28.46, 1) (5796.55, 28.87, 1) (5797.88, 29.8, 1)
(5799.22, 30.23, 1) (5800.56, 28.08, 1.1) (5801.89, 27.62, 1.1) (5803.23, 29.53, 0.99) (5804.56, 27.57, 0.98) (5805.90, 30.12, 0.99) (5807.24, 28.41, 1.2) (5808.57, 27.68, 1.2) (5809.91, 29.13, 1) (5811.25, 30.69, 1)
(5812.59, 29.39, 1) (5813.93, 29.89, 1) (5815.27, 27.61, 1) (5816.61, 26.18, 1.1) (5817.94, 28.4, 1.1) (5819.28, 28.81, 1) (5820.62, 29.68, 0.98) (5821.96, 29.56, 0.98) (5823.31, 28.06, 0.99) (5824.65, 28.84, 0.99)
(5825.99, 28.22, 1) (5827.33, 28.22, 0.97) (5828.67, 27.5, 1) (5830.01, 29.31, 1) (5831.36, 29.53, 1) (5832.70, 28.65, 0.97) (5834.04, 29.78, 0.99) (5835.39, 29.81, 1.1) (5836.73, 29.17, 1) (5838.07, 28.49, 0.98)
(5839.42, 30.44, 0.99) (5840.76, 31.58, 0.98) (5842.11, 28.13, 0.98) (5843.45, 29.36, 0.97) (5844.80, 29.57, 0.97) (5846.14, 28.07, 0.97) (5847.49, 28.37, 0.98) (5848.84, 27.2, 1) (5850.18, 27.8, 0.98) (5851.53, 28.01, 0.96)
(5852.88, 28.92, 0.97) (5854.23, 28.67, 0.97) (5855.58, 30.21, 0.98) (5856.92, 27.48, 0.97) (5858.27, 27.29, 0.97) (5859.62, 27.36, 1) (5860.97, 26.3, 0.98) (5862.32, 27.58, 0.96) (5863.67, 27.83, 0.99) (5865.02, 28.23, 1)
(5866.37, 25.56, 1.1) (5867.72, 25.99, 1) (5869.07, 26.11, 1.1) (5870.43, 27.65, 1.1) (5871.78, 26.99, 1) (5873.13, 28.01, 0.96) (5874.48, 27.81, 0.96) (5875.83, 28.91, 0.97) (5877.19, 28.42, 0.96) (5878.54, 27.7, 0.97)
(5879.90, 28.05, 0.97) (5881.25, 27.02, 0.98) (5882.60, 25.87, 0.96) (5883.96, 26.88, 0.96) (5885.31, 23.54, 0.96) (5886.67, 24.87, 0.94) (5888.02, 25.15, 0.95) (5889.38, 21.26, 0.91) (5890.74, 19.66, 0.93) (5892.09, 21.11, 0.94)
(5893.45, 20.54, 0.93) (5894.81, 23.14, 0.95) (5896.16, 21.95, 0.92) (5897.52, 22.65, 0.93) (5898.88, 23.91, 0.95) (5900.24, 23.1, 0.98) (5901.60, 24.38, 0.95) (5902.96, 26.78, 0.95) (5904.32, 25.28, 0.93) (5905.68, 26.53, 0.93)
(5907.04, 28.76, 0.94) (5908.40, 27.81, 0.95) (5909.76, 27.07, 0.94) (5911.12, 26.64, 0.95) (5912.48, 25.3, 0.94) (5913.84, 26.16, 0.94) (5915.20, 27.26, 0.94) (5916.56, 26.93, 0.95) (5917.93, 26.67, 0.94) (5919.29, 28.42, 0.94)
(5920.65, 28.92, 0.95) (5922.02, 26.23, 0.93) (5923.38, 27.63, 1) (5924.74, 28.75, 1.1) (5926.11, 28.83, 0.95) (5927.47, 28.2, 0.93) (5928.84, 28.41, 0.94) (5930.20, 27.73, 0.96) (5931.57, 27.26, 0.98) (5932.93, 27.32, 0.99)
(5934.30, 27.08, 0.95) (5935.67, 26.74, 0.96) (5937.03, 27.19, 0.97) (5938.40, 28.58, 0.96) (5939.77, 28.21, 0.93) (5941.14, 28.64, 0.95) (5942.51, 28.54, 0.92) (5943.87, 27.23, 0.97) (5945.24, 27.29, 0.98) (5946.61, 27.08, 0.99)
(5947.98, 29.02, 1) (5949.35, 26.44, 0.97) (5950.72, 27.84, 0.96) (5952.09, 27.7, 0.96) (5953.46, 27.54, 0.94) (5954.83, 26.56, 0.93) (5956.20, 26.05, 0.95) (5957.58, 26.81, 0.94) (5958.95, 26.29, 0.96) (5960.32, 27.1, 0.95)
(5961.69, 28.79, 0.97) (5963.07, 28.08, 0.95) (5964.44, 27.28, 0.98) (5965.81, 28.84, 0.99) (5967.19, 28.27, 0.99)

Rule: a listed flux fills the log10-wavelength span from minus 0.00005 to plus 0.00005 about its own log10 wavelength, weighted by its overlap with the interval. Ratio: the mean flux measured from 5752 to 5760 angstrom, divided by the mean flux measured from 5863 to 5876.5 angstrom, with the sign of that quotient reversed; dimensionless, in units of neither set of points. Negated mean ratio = -1.03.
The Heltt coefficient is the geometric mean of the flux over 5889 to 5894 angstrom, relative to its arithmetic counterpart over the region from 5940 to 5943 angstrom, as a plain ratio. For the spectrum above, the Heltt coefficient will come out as 0.72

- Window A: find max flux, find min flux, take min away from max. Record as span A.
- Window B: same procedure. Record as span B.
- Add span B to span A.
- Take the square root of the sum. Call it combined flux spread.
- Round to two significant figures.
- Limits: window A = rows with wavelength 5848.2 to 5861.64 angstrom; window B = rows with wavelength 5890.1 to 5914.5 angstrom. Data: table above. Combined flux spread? 3.6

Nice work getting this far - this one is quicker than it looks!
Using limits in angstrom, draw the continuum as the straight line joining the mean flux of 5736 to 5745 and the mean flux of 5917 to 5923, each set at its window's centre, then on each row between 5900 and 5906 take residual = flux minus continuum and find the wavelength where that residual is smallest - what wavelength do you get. 5900.24 angstrom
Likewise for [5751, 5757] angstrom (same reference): 5754.00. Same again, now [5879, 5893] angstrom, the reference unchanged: 5890.74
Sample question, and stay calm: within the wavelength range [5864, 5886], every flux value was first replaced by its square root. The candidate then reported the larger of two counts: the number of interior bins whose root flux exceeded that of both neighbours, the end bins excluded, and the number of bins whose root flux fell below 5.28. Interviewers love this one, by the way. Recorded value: 11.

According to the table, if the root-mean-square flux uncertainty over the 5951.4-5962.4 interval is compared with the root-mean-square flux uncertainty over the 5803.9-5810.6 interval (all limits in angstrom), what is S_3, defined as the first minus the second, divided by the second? -0.12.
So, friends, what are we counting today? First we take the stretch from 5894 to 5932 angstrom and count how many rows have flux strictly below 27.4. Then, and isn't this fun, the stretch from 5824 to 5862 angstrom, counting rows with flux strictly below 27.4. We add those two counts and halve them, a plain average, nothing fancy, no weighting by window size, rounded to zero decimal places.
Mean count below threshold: 11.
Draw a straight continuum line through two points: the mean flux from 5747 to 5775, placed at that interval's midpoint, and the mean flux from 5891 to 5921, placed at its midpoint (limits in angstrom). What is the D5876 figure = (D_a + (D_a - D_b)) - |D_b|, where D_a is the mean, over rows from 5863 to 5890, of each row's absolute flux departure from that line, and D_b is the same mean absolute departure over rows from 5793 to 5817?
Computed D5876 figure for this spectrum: 0.1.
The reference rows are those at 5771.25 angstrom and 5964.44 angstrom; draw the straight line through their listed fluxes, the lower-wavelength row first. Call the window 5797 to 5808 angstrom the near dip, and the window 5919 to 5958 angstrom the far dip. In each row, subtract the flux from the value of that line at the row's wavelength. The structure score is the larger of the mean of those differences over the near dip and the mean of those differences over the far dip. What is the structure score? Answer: -0.23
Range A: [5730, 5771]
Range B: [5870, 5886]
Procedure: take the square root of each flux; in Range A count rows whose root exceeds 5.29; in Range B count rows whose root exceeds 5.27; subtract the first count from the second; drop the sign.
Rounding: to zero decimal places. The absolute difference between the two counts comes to 14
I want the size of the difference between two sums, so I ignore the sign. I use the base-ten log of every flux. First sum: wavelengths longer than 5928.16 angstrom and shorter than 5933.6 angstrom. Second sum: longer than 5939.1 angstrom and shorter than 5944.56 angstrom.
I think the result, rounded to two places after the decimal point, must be 0.03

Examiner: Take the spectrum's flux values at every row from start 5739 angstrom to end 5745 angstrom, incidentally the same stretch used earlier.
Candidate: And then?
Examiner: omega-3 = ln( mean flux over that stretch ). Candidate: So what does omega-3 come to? 3.35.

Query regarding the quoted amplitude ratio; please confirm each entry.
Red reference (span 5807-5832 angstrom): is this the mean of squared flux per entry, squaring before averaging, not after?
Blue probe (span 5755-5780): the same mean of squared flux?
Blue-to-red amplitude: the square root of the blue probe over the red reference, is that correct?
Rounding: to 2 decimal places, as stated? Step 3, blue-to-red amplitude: 0.99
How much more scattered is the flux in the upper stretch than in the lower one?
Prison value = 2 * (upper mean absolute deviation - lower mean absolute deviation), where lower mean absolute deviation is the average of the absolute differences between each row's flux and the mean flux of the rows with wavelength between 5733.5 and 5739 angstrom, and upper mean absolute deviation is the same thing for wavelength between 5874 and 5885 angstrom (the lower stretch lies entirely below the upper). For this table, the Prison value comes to -1.2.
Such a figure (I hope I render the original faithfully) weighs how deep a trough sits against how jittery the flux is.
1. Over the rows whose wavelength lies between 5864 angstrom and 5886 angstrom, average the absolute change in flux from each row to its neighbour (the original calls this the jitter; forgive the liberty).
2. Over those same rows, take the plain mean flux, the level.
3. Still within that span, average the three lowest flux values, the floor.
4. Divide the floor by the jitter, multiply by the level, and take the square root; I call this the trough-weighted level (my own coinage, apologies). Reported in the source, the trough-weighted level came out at 25.3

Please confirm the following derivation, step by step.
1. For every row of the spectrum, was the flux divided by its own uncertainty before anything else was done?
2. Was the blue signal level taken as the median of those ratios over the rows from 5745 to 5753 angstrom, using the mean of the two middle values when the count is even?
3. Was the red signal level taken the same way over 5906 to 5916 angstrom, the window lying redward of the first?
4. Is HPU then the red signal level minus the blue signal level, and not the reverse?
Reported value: 2.5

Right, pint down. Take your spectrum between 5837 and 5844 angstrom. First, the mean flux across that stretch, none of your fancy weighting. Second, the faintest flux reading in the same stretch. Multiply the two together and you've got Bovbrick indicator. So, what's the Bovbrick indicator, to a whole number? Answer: 833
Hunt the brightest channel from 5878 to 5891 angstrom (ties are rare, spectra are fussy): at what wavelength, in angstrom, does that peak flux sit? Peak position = 5879.90 angstrom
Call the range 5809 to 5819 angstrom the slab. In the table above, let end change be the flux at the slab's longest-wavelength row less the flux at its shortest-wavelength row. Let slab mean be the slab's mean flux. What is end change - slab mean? -29.5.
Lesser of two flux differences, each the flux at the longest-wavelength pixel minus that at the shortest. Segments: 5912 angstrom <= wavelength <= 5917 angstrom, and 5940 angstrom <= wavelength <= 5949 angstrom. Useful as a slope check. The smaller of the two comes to 0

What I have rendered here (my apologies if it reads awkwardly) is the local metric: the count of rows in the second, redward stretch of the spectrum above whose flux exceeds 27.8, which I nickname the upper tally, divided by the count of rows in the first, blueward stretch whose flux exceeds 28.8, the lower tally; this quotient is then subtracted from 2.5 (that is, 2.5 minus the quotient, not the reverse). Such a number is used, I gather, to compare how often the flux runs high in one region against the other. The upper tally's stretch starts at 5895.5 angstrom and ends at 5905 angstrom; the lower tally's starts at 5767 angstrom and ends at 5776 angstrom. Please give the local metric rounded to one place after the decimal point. 2.5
